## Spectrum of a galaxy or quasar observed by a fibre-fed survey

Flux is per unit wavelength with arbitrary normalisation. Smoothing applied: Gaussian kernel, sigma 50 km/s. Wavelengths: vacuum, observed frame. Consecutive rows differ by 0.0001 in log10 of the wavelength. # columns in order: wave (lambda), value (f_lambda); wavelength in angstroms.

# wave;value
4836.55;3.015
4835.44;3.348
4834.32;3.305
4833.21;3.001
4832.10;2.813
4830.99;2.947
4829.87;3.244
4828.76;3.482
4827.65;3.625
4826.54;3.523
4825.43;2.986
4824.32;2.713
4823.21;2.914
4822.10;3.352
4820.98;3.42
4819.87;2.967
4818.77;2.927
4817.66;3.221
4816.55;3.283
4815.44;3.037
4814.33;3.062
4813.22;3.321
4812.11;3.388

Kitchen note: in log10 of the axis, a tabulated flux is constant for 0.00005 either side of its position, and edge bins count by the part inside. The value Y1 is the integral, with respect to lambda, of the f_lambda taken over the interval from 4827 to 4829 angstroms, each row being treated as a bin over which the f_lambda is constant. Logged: 7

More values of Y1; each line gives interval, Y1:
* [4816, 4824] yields 25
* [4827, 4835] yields 26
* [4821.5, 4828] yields 21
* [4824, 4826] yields 6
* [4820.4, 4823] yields 9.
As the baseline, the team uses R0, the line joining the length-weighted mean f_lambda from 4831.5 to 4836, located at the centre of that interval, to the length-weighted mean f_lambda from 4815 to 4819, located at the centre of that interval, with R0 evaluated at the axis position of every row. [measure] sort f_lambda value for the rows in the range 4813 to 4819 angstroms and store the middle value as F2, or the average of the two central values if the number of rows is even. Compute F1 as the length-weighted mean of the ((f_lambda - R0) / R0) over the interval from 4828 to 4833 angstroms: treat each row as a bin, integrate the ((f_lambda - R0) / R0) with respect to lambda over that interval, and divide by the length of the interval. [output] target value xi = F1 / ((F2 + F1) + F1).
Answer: 0.001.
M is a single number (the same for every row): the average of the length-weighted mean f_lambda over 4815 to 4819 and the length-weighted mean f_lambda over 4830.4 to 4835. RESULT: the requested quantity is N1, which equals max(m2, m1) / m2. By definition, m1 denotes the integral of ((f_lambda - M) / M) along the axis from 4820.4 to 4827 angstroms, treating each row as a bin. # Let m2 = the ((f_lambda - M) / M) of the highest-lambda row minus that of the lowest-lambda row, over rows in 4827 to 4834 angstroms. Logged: -0.7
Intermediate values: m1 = 0.15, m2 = -0.203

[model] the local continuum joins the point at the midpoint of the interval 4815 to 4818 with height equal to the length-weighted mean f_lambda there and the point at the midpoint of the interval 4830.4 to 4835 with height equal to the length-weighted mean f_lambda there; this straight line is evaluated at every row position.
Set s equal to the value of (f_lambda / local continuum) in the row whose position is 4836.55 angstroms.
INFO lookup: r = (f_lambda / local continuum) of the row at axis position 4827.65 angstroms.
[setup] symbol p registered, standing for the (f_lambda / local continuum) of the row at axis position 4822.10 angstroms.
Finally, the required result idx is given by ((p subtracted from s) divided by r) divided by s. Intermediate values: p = 1.07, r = 1.18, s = 1.010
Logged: -0.05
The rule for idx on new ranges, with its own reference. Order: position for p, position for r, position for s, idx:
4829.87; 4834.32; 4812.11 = -0.01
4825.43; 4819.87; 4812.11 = 0.09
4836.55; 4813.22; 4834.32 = 0.08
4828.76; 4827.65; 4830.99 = -0.15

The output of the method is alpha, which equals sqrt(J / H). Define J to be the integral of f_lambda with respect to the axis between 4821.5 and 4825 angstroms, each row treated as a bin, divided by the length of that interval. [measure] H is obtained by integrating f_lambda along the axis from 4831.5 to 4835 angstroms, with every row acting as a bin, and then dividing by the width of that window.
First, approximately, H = 3.05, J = 2.99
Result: 0.99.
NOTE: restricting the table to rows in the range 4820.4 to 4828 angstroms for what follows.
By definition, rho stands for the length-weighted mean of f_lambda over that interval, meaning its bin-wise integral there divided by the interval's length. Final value 3.21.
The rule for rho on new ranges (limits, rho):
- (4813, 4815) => 3.16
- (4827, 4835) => 3.21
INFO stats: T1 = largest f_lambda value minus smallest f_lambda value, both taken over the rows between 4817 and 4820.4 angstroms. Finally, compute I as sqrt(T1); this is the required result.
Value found 0.5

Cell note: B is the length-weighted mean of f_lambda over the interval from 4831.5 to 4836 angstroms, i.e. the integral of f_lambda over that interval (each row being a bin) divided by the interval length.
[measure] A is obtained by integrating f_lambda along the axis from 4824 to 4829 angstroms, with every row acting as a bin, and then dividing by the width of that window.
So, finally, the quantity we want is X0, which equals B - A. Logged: -0.16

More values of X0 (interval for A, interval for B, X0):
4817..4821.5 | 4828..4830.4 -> 0.25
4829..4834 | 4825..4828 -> 0.33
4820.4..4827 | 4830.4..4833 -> -0.25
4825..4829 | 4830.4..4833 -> -0.52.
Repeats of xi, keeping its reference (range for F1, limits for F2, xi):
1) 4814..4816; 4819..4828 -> -0.009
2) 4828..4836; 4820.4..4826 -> 0.006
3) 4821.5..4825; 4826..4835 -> -0.013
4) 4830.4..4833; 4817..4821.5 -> -0.024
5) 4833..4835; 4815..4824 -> 0.007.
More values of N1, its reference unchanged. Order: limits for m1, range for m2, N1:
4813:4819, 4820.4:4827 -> 3.8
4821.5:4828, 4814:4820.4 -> -6.5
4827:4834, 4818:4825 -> -3.8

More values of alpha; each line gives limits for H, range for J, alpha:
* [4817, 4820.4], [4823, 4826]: 0.97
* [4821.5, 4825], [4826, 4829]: 1.09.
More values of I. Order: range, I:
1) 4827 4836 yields 0.9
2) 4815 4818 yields 0.5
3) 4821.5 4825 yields 0.8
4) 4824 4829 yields 1.0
